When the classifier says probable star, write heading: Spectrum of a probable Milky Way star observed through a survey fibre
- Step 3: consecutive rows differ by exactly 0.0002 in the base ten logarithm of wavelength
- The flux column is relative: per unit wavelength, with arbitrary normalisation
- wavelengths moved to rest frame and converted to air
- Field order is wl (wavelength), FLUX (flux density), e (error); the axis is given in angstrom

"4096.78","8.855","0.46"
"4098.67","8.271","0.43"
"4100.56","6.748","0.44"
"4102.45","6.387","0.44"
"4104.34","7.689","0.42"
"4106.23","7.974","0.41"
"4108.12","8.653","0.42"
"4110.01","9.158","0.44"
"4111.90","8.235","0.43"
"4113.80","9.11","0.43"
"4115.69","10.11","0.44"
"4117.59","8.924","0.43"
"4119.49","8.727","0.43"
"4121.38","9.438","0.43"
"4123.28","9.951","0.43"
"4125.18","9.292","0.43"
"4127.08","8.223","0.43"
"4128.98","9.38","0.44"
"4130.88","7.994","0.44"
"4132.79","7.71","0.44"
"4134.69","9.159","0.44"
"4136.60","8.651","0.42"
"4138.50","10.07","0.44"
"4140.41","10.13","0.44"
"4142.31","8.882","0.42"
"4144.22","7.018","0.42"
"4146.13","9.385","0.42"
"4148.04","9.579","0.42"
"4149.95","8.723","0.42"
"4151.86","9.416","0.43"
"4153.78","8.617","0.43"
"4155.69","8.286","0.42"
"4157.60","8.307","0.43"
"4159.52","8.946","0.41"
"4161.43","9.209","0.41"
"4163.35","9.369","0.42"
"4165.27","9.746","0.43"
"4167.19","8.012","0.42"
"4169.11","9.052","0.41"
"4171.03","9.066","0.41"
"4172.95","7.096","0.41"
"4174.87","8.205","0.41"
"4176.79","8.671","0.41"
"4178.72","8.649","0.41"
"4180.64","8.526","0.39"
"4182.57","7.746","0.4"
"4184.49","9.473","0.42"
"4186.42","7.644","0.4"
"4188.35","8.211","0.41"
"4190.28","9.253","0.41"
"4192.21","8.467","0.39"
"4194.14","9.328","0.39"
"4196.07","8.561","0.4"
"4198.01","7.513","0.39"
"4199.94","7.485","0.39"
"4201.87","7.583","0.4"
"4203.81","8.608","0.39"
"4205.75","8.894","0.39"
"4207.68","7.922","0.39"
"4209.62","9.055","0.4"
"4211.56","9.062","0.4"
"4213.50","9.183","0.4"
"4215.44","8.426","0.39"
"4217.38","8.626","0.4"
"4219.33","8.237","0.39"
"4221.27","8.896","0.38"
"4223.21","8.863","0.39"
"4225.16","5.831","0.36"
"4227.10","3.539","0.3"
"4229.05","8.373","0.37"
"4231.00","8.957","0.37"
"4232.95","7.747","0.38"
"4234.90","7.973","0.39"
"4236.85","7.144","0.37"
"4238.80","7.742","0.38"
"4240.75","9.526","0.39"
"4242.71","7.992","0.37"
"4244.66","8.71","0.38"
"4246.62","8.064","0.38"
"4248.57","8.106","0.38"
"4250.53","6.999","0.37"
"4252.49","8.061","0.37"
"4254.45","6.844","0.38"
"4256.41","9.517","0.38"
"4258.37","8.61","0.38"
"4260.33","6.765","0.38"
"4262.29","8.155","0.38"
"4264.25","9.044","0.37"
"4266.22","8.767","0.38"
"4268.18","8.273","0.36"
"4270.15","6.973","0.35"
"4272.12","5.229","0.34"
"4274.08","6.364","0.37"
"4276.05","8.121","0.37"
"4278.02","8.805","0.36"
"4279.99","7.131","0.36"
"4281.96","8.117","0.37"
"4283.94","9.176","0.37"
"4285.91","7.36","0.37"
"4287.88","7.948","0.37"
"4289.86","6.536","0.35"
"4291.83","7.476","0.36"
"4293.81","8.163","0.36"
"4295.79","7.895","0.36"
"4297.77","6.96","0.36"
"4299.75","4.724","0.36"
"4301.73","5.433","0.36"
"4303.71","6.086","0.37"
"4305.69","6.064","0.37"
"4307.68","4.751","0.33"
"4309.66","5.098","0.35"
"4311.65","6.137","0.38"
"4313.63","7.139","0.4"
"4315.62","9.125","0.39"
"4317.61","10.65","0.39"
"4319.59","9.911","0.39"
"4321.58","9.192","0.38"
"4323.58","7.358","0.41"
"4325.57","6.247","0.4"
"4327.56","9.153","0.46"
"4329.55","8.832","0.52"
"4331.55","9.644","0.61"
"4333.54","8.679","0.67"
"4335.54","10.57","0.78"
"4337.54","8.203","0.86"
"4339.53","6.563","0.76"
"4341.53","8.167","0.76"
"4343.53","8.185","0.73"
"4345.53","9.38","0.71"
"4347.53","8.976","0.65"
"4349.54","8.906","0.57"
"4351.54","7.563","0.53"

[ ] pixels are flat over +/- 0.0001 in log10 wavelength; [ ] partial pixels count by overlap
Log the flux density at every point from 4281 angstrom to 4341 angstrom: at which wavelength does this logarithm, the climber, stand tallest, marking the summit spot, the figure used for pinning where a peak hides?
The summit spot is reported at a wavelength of 4317.61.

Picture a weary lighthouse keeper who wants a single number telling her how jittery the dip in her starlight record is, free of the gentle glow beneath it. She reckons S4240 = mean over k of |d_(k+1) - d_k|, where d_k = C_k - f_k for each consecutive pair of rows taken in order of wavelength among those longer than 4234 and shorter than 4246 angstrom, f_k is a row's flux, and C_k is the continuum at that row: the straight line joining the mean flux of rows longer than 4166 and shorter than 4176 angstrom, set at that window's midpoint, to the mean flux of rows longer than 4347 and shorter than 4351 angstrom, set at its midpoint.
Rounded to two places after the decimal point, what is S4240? 1.09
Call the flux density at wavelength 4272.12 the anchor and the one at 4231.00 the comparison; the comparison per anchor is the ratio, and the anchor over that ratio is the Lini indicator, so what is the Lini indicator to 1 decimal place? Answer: 3.1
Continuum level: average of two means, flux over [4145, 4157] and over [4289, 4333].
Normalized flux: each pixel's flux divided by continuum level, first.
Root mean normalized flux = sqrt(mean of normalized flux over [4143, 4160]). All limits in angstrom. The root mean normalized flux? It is 1.03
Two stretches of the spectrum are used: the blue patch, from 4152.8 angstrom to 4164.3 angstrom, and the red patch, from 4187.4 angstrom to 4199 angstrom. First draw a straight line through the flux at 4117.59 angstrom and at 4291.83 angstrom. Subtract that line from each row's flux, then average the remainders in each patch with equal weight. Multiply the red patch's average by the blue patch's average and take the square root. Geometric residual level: 0.23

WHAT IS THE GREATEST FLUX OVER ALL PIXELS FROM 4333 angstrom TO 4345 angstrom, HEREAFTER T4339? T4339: 10.57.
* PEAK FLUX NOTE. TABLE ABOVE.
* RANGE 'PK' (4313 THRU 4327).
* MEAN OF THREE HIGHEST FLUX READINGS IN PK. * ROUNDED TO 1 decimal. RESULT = 9.9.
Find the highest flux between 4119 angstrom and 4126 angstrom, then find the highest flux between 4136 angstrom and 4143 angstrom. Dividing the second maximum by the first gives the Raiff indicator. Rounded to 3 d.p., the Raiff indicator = 1.018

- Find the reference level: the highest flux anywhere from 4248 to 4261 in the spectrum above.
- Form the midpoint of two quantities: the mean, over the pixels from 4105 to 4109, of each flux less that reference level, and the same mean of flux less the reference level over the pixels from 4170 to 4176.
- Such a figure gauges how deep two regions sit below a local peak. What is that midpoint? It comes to -1.3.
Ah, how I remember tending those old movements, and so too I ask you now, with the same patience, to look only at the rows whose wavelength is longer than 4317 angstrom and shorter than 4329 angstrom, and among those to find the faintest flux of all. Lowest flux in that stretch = 6.247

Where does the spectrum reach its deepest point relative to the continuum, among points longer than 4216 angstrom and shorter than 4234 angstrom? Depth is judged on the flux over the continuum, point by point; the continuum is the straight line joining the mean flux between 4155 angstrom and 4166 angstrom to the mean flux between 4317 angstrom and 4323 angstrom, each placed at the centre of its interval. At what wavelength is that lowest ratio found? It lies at 4227.10 angstrom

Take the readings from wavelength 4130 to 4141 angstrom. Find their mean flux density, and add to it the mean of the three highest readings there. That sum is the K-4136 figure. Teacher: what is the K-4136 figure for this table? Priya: 18.7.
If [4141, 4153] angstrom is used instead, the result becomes 18.3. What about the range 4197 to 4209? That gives 16.5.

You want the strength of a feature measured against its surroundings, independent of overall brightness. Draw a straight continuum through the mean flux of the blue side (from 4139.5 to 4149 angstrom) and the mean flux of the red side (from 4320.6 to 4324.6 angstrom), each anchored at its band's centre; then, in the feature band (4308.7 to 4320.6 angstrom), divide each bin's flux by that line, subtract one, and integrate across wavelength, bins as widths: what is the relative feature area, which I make -0.4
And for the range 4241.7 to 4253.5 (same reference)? -0.8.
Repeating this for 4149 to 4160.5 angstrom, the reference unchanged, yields -0.3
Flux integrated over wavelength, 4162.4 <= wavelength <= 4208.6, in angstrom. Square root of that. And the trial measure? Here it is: 19.8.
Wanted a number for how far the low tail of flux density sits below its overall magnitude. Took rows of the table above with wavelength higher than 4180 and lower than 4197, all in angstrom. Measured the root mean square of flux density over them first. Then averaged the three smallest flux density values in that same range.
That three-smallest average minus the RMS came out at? -0.73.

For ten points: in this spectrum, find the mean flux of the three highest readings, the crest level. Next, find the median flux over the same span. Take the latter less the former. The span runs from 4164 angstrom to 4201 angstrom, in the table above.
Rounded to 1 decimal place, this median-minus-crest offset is -1.0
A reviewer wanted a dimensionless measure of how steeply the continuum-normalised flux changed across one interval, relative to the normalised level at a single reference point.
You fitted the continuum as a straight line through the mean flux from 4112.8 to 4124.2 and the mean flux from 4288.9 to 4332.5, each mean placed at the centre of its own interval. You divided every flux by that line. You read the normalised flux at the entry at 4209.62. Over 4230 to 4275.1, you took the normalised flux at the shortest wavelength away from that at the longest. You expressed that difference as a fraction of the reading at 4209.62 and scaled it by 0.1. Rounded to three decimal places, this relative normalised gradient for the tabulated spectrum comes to -0.025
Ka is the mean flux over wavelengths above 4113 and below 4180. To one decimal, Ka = 8.9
